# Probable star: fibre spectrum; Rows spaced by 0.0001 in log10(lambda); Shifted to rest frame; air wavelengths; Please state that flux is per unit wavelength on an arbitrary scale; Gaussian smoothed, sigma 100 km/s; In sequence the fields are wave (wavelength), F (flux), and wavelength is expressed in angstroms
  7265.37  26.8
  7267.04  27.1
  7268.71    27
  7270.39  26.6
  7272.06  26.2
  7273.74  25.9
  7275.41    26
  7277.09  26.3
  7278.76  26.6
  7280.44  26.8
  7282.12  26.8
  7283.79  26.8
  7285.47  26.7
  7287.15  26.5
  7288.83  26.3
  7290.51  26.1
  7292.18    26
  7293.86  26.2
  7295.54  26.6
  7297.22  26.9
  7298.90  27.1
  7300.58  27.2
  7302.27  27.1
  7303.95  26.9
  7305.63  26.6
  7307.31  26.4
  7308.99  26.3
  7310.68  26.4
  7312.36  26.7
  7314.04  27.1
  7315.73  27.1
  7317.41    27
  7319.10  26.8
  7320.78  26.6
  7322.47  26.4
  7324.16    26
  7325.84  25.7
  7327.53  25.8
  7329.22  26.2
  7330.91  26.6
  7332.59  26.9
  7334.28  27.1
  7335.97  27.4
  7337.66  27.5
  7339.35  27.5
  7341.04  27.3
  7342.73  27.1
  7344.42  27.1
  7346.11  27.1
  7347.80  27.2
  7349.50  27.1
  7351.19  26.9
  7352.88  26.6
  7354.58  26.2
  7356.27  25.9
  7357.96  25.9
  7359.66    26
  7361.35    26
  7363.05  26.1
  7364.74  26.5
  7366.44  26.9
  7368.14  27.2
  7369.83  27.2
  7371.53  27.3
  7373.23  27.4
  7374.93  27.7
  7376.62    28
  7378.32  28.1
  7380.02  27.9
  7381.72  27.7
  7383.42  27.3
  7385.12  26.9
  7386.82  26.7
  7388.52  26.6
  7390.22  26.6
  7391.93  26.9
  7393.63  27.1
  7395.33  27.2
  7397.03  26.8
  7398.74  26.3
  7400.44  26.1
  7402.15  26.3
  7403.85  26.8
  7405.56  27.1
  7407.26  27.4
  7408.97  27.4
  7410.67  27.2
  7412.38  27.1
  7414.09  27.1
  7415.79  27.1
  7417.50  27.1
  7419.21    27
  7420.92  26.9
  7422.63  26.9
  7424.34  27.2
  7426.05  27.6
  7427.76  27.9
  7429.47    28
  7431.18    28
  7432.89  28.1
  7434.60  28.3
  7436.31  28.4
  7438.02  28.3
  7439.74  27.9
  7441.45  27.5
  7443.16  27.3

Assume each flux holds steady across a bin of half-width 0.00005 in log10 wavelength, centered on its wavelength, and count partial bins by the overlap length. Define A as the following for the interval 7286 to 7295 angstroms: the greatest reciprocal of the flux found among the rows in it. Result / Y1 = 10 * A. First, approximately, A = 0.0385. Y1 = 0.385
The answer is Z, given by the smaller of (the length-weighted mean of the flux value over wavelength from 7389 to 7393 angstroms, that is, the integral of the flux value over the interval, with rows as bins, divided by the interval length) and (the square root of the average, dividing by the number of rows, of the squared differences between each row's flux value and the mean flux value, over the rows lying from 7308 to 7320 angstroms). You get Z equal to 0.30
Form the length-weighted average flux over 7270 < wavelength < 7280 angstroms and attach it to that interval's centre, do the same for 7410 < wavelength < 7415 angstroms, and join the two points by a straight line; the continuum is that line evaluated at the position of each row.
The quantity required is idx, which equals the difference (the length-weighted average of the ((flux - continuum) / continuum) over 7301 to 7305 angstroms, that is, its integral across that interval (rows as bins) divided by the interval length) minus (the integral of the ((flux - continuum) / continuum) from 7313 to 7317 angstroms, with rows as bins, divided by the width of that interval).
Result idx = 0.000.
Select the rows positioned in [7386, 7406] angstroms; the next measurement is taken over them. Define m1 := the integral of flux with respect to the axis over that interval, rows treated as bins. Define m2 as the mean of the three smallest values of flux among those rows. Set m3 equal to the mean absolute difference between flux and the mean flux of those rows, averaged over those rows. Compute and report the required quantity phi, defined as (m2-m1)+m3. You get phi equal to -507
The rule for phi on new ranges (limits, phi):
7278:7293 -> -371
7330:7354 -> -623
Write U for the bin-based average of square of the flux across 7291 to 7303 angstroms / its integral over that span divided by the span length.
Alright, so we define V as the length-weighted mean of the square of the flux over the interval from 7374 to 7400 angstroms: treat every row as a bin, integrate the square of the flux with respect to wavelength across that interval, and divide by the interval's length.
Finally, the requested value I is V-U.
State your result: 25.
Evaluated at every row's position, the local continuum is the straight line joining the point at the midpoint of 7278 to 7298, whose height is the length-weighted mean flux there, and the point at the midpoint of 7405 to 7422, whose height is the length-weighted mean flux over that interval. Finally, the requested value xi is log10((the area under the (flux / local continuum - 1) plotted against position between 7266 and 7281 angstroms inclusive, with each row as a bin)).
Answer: -1.57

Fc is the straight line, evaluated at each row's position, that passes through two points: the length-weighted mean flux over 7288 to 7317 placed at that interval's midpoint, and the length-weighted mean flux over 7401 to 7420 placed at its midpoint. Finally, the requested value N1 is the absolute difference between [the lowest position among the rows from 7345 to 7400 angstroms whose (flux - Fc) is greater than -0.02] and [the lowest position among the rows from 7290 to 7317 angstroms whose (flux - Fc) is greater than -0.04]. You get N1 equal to 50.6 angstroms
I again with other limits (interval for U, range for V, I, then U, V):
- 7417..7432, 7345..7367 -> -49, 751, 702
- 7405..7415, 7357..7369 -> -46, 742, 696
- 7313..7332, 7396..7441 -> 45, 702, 747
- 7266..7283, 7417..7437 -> 59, 704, 763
